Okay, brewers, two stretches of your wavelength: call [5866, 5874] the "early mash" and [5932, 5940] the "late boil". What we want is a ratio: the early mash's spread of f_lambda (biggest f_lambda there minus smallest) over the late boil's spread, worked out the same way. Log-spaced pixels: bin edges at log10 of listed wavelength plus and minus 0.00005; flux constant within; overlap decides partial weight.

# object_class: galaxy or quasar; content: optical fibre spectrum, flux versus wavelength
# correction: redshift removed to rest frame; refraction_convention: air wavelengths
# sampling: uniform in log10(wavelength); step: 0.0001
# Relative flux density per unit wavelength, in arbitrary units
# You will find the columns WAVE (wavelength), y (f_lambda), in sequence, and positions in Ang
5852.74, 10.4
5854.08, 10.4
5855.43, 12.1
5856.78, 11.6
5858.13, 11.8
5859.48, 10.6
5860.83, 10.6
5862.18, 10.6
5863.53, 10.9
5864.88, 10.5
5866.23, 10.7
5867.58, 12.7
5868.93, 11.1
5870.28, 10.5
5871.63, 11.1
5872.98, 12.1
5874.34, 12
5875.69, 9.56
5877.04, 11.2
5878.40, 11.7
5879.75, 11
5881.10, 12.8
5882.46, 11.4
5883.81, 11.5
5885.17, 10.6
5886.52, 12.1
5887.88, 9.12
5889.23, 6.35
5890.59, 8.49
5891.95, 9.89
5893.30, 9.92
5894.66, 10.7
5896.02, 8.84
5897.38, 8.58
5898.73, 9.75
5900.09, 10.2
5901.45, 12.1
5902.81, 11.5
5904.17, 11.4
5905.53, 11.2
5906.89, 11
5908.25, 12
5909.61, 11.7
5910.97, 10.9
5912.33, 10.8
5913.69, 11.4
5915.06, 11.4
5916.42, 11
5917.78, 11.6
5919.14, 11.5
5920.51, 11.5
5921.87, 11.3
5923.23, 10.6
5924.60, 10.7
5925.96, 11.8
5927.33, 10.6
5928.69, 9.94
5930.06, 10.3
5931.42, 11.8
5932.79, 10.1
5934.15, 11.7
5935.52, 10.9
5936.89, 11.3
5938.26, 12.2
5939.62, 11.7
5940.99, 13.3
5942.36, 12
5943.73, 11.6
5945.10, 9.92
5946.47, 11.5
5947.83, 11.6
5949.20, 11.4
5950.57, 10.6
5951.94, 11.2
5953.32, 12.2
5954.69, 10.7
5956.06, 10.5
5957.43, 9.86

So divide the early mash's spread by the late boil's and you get 1.0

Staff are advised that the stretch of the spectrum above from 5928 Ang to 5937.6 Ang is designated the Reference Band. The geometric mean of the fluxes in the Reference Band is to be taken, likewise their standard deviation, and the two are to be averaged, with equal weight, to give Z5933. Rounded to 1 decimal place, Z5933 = 5.8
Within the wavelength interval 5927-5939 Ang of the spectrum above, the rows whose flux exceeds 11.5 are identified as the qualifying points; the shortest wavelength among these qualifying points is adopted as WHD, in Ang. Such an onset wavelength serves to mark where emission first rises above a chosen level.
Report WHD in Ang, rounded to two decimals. 5931.42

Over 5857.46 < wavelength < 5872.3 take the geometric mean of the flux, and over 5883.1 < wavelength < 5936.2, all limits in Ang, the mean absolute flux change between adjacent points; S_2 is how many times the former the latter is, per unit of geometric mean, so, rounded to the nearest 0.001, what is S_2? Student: 0.079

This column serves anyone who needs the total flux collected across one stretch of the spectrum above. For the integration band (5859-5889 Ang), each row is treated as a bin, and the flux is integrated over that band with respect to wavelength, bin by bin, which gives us 331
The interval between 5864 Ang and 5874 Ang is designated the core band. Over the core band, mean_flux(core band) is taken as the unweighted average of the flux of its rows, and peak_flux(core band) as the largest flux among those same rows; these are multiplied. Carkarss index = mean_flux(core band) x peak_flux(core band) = 143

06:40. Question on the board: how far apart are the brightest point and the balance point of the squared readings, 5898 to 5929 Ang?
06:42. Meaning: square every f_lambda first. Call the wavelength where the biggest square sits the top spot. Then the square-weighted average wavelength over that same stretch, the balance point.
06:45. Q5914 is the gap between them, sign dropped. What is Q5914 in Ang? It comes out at 12.2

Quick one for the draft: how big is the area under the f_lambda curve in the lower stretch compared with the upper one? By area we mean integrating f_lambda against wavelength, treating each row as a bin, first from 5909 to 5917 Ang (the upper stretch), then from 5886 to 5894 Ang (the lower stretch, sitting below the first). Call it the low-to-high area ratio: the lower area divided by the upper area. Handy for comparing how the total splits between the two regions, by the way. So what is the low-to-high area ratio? 0.83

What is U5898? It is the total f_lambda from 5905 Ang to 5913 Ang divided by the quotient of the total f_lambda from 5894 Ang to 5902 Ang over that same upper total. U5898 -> 76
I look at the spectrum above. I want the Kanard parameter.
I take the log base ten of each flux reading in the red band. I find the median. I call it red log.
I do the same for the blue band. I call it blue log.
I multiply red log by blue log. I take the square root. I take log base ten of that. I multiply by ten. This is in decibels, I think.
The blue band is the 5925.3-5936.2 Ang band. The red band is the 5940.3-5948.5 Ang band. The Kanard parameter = 0.203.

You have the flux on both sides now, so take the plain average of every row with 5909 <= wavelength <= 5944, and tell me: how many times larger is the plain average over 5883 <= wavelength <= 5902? 0.87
